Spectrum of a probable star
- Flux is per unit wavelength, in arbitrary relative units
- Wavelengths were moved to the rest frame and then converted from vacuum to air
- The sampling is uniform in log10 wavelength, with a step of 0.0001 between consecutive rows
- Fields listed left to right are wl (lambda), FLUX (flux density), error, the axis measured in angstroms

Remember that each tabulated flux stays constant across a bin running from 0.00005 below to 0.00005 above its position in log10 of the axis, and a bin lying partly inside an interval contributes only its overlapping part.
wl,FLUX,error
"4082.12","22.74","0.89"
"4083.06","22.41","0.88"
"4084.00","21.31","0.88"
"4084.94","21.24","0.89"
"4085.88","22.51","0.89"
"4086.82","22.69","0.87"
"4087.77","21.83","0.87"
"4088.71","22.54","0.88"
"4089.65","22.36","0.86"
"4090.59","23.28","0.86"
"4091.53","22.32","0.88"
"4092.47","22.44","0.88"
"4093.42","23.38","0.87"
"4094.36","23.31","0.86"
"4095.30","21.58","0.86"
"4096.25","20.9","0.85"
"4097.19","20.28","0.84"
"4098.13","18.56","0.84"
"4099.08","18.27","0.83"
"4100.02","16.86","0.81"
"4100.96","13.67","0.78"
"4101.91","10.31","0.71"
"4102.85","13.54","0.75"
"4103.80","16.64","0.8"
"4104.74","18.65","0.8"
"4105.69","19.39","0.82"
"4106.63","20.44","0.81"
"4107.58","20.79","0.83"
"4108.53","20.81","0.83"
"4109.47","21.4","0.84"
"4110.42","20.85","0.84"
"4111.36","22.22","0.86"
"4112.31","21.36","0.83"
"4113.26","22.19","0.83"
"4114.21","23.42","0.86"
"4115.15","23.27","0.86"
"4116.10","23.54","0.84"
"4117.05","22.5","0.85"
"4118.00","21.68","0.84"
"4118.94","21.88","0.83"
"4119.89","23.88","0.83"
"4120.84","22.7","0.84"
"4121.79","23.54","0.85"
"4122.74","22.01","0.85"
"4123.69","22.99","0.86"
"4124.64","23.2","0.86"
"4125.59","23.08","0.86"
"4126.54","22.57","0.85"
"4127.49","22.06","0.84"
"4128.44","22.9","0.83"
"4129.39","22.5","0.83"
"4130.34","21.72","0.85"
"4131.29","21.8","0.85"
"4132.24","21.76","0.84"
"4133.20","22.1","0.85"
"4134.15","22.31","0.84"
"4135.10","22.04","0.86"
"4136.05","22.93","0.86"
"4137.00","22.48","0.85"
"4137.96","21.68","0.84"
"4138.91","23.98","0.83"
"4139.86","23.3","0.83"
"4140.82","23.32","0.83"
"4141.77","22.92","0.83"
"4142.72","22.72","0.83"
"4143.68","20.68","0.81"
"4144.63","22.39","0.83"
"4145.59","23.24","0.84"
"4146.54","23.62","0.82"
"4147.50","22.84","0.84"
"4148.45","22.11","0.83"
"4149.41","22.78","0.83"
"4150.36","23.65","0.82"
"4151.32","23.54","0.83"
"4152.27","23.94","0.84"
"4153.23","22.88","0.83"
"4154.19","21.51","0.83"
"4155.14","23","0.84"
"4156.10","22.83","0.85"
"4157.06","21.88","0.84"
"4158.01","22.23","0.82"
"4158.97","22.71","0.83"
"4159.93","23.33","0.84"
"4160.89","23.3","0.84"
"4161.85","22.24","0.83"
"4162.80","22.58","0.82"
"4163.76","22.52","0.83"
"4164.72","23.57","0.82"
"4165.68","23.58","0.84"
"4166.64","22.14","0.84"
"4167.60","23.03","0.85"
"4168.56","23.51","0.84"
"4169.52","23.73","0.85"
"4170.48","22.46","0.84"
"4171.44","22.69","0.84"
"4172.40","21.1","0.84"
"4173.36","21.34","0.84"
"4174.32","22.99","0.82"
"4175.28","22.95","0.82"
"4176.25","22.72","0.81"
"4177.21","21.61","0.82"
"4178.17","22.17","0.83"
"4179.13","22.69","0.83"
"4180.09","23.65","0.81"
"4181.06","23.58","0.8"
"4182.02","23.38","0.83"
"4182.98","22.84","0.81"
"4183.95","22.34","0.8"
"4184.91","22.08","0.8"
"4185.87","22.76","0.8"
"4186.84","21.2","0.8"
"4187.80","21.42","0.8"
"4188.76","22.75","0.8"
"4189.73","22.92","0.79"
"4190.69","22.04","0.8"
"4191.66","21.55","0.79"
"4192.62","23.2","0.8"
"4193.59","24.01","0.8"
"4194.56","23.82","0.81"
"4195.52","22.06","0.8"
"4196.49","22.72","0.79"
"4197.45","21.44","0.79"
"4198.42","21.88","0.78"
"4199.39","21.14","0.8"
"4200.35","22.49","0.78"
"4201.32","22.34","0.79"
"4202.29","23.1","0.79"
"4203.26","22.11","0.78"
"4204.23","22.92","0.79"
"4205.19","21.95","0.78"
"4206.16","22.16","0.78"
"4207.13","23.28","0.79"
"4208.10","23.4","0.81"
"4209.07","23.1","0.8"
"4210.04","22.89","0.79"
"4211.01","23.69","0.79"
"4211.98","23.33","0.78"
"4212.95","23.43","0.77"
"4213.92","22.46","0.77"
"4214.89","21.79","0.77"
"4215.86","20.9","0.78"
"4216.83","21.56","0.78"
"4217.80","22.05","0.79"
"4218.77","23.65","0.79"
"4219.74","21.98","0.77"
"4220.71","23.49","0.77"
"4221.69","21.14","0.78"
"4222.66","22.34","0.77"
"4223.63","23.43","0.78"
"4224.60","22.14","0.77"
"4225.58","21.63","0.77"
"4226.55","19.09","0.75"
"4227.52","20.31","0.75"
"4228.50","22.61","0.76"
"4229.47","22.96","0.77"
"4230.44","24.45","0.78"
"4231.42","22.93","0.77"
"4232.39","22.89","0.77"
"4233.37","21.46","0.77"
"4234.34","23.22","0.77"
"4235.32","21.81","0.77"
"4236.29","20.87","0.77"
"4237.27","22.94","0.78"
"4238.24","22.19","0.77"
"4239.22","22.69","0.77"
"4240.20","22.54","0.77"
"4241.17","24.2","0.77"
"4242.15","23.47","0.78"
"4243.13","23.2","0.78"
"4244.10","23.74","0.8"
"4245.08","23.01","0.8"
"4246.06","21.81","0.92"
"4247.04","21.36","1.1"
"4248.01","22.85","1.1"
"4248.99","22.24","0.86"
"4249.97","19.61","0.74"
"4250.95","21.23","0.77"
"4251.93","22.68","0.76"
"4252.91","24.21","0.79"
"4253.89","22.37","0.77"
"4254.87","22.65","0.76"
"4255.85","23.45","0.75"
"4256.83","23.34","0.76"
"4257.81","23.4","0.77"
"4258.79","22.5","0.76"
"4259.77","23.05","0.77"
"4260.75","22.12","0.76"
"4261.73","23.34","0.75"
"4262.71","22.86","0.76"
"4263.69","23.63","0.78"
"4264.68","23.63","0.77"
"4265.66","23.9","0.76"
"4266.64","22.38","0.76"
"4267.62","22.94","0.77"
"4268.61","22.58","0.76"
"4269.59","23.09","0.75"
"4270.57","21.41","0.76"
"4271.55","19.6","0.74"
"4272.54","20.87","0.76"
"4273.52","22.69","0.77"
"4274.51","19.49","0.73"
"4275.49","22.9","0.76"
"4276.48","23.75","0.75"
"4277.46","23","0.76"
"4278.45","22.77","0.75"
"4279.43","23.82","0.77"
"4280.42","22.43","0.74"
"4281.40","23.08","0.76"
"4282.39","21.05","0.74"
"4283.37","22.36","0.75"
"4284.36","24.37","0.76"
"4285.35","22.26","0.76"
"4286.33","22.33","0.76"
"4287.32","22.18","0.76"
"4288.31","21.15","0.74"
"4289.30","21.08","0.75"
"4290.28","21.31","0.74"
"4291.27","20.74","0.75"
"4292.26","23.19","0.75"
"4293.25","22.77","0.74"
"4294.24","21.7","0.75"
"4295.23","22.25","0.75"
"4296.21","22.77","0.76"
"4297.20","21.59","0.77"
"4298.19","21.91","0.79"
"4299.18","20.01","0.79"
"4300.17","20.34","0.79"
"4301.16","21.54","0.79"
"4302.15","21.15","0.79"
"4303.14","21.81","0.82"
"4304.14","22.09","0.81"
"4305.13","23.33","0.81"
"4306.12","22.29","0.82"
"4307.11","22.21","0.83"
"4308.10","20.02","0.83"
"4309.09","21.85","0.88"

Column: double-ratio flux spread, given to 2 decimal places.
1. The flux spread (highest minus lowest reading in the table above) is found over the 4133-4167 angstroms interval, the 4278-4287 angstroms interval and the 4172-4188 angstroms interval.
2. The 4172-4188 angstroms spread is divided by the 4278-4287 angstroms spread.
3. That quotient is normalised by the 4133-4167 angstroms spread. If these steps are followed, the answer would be 0.23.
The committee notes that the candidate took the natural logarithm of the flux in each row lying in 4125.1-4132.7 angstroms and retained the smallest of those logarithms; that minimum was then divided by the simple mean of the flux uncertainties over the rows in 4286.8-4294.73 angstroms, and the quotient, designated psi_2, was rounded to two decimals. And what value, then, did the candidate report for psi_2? 4.12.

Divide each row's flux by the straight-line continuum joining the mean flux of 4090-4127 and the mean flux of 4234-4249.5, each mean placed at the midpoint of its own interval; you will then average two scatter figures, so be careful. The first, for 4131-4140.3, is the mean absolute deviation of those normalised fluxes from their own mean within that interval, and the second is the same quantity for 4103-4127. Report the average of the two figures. 0.042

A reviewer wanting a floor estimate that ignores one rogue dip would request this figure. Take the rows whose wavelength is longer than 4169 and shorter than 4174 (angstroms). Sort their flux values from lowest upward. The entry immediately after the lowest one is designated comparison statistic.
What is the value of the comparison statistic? 21.34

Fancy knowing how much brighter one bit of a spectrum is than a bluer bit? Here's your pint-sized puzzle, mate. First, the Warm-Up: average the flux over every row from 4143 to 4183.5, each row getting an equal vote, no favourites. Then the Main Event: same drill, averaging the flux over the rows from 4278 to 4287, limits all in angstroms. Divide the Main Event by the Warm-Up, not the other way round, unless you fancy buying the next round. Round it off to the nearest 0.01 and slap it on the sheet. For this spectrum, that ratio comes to 1.00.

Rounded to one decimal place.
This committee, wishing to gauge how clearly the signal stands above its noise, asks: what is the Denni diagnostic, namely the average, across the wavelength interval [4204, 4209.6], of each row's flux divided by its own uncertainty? 28.8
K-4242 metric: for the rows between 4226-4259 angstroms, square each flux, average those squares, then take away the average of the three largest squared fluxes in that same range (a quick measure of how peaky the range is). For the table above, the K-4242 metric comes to -83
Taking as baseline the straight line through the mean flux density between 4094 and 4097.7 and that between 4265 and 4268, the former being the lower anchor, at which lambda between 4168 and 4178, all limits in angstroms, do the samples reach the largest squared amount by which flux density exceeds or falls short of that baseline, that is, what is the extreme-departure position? 4169.52 angstroms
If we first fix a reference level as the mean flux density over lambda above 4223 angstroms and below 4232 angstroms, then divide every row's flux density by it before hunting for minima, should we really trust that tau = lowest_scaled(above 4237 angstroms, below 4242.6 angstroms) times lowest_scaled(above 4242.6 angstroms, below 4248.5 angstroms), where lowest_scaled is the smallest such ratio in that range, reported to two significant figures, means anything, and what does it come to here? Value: 0.96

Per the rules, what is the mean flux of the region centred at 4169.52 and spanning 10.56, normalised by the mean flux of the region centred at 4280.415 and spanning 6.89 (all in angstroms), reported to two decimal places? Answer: 1.00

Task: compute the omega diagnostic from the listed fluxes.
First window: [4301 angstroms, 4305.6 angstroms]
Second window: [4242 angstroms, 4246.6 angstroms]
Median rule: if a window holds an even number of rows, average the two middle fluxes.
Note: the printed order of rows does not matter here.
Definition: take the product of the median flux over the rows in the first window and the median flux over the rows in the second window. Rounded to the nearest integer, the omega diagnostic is 506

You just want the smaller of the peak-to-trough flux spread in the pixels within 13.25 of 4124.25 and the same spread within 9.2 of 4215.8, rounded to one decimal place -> 2.5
